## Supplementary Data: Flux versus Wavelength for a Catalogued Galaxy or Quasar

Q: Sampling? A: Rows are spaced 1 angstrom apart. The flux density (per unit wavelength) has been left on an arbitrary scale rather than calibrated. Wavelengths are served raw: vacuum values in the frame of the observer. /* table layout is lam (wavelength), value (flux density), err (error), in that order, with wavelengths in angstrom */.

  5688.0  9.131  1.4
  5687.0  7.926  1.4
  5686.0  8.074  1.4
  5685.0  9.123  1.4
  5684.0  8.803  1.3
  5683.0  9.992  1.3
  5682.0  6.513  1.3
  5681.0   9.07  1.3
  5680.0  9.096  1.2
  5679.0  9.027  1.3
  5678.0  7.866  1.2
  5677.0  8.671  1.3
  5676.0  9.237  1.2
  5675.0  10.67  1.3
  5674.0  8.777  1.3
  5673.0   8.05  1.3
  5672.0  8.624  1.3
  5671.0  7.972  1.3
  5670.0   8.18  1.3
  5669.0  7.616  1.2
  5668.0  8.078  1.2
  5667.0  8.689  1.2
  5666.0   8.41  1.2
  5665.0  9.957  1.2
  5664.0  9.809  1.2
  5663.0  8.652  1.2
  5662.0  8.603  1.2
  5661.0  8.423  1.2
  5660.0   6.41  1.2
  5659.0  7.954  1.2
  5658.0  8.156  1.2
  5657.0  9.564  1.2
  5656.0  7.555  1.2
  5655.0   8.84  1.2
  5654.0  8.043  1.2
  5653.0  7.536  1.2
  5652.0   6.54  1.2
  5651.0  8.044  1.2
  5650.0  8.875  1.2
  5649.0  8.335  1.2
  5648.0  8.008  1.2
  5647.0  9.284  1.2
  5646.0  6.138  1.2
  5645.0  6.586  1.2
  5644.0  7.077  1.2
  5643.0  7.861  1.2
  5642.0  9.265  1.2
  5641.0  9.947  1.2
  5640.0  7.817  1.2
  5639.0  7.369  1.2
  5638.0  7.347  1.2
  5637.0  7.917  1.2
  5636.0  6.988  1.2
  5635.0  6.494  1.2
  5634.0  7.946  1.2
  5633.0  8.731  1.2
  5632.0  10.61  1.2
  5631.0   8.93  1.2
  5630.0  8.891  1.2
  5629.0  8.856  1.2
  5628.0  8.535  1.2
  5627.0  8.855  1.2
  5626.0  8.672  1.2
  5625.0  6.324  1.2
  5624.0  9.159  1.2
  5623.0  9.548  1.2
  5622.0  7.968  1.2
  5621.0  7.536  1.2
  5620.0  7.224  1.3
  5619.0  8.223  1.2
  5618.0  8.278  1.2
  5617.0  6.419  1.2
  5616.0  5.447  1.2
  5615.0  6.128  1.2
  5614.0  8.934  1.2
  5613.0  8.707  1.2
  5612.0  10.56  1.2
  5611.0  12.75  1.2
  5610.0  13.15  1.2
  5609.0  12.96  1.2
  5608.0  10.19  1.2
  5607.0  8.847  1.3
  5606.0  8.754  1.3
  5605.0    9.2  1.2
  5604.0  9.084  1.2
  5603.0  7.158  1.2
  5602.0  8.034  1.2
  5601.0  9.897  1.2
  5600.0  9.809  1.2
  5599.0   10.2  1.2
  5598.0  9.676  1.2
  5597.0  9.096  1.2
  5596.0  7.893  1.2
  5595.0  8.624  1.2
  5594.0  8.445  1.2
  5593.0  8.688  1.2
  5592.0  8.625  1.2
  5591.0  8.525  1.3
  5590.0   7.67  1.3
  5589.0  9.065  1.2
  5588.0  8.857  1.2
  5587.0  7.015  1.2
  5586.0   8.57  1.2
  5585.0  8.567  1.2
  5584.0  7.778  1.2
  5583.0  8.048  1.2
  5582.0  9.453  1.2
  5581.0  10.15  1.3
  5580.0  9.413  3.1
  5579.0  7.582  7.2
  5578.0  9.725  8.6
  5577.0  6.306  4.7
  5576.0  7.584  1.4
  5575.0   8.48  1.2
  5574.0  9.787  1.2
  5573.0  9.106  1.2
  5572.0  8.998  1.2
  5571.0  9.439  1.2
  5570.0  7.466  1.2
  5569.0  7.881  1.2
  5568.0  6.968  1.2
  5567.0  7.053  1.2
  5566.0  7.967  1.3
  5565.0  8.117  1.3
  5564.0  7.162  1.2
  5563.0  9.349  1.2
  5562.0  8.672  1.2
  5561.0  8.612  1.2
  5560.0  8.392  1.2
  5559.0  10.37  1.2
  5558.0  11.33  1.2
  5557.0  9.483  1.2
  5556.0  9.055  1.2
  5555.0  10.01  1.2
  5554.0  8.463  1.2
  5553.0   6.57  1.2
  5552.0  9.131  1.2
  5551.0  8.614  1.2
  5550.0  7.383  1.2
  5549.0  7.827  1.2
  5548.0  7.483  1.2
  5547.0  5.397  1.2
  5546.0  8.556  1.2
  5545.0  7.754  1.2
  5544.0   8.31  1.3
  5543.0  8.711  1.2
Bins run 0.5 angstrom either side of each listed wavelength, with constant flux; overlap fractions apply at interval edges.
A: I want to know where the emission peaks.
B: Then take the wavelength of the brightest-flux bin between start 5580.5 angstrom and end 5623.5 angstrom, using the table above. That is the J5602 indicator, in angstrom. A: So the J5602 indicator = 5610.0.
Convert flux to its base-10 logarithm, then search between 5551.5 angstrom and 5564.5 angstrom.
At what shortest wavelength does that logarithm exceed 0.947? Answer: 5552.0 angstrom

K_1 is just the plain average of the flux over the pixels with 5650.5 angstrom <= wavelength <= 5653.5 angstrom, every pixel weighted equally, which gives 7.4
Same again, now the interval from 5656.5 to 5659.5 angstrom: 8.6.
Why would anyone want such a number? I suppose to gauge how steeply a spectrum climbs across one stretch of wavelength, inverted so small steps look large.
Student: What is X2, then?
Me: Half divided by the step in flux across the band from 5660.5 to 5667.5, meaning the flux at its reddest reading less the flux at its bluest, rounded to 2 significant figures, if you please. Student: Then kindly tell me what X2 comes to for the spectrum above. 1.9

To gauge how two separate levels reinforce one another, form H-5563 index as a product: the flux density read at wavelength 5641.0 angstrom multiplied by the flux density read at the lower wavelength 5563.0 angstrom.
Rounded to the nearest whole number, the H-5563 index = 93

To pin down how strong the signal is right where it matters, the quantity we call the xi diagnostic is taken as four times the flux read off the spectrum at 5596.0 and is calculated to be 32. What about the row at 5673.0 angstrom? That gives 32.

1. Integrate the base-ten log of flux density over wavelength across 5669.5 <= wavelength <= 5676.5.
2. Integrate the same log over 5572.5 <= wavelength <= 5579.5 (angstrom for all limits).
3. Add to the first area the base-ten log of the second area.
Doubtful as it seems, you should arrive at 7.40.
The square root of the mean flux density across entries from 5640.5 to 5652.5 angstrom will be 2.83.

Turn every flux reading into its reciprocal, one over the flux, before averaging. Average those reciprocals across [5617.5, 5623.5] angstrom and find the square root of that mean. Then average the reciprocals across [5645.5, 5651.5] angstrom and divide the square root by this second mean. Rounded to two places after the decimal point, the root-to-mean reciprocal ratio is 2.81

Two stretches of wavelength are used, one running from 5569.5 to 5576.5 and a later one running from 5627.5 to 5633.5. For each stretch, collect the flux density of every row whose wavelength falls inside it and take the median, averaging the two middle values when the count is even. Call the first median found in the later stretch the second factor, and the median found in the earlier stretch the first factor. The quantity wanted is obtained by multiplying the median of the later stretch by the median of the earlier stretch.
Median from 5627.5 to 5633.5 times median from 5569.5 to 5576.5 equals 80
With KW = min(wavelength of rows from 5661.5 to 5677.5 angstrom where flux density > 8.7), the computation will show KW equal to 5664.0 angstrom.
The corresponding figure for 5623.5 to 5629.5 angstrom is 5624.0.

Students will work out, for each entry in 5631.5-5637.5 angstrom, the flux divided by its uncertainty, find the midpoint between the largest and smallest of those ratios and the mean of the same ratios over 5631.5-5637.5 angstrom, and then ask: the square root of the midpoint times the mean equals 6.9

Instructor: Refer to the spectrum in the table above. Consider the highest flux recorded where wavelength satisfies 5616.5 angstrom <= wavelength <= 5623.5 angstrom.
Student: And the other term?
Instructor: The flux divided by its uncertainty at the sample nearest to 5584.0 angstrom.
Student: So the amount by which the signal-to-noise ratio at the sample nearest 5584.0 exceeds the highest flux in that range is -3.07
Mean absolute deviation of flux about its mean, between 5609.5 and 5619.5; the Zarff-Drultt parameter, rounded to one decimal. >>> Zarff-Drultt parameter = 2.0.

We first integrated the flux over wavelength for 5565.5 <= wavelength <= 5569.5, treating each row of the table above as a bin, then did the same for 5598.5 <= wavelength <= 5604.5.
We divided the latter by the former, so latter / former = 1.8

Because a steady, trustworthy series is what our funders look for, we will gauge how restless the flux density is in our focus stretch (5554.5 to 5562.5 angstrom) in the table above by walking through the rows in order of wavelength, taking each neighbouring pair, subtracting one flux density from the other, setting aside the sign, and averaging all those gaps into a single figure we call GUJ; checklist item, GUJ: 0.921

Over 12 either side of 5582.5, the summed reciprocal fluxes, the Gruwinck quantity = 2.8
